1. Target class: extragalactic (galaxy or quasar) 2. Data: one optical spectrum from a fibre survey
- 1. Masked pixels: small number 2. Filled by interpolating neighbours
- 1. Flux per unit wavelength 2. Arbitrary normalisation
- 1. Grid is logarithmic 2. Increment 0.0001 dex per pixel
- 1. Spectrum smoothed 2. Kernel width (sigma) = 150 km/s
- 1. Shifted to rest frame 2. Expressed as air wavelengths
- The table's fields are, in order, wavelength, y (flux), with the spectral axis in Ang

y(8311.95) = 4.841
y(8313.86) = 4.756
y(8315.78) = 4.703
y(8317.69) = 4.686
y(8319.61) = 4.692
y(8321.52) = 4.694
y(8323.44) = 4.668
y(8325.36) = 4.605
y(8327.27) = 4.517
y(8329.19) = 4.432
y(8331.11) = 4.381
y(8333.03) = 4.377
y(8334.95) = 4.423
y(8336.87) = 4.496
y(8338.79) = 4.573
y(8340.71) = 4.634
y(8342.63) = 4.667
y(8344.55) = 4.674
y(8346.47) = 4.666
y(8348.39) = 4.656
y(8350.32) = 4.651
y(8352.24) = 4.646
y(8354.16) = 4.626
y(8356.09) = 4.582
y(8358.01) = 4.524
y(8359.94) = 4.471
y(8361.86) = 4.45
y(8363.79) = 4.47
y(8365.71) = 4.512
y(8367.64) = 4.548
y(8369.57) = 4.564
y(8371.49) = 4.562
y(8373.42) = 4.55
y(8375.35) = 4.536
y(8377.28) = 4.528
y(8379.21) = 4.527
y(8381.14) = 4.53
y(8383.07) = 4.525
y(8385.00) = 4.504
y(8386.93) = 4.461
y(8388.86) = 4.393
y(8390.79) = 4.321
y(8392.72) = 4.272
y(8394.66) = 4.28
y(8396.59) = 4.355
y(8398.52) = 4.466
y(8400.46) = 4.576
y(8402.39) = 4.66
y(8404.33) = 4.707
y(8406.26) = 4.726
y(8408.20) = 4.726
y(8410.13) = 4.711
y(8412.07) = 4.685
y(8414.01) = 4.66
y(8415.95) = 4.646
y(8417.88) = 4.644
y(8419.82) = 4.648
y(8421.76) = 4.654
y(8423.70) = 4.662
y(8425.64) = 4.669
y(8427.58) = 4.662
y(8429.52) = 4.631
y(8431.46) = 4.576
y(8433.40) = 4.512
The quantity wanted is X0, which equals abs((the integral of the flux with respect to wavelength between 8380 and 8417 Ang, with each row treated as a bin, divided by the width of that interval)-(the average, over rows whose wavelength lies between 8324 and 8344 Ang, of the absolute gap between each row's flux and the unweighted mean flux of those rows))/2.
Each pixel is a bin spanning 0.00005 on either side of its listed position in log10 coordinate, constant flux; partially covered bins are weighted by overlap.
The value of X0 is 2.22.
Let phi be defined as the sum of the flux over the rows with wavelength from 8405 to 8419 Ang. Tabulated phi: 32.8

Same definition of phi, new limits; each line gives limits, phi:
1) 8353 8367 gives 31.6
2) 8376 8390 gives 31.5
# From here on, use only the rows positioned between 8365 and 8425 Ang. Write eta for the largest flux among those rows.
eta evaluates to 4.726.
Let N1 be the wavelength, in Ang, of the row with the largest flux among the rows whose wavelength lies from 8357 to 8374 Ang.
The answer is 8369.57 Ang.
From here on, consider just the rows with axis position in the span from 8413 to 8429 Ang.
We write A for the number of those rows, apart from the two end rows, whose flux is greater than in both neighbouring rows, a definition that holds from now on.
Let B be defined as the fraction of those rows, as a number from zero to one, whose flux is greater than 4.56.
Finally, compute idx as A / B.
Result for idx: 1.0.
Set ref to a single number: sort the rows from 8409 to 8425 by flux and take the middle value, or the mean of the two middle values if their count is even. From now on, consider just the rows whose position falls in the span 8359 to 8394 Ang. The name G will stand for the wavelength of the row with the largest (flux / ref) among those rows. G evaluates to 8369.57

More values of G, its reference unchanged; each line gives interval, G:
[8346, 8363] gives 8346.47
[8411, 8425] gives 8412.07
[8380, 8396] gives 8381.14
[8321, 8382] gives 8321.52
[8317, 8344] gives 8321.52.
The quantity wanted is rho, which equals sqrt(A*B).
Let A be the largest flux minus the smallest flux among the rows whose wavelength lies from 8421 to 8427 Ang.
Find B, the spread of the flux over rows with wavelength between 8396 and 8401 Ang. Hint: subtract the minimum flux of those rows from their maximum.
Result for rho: 0.058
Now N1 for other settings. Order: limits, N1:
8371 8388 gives 8371.49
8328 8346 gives 8344.55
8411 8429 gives 8412.07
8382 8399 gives 8383.07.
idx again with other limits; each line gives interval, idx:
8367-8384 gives 9.0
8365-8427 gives 4.0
